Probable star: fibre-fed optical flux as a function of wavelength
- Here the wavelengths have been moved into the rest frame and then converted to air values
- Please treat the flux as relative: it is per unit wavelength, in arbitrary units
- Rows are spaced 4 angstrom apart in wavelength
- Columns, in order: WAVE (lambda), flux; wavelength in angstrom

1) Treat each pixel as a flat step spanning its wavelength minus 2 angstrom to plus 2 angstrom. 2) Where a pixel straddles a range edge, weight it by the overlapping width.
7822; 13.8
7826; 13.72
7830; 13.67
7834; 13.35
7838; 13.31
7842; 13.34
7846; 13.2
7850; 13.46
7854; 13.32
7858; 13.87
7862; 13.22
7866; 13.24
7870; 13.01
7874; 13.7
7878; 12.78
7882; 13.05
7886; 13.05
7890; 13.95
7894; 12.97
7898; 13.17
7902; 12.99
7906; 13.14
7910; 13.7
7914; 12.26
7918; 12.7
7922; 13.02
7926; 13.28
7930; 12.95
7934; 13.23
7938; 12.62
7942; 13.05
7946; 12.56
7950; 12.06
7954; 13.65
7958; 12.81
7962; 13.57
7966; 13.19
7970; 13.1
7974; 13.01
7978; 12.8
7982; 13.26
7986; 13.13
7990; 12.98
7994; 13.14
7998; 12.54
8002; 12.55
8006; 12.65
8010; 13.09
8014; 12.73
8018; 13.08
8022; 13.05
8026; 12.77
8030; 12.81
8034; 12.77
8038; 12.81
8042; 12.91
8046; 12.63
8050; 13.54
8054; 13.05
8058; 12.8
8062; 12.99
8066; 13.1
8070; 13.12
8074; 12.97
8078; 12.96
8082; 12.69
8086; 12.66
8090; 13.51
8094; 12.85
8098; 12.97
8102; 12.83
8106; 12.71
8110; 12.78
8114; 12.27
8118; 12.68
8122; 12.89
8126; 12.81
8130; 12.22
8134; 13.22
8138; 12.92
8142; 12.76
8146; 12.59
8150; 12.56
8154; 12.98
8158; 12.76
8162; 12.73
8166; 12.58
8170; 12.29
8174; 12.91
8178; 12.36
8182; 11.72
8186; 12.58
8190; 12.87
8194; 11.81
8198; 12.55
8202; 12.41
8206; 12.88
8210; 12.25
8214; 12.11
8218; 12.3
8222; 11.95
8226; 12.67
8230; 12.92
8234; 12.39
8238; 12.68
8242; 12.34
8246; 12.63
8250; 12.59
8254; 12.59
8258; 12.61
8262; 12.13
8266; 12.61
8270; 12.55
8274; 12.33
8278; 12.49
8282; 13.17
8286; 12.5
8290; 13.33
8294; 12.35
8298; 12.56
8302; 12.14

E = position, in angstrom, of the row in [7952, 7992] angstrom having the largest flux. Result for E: 7954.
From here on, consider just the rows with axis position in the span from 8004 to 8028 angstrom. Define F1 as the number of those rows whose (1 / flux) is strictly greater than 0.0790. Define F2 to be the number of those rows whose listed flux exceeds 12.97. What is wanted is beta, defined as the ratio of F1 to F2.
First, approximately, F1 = 1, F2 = 3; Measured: 0.3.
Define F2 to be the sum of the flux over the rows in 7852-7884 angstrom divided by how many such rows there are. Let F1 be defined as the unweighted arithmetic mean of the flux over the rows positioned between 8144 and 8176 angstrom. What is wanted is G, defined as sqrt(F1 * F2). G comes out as 12.97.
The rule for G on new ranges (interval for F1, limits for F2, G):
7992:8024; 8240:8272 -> 12.68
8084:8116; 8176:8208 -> 12.61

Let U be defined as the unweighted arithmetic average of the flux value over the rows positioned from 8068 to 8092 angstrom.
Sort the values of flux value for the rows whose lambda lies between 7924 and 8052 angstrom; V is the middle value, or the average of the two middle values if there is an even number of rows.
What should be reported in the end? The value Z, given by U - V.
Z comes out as 0.0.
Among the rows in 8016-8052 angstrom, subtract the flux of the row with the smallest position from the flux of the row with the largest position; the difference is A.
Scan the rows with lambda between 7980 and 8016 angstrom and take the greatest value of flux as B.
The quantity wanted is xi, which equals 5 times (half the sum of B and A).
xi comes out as 34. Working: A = 0.5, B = 13.26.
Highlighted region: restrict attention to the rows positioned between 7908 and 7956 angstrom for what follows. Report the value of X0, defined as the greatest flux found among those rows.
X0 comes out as 13.7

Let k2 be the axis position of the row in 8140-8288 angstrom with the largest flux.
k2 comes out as 8282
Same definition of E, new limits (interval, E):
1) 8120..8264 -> 8134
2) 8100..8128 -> 8122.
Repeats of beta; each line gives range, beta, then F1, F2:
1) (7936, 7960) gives 1.5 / 3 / 2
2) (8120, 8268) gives 11.5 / 23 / 2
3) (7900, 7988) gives 0.3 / 4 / 14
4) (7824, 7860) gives 0.0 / 0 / 9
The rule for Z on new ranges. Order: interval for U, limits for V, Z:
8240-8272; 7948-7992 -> -0.6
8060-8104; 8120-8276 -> 0.4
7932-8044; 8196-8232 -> 0.5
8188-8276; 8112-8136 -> -0.3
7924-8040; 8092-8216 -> 0.2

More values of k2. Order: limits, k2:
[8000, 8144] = 8050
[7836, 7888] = 7858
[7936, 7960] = 7954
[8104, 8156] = 8134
